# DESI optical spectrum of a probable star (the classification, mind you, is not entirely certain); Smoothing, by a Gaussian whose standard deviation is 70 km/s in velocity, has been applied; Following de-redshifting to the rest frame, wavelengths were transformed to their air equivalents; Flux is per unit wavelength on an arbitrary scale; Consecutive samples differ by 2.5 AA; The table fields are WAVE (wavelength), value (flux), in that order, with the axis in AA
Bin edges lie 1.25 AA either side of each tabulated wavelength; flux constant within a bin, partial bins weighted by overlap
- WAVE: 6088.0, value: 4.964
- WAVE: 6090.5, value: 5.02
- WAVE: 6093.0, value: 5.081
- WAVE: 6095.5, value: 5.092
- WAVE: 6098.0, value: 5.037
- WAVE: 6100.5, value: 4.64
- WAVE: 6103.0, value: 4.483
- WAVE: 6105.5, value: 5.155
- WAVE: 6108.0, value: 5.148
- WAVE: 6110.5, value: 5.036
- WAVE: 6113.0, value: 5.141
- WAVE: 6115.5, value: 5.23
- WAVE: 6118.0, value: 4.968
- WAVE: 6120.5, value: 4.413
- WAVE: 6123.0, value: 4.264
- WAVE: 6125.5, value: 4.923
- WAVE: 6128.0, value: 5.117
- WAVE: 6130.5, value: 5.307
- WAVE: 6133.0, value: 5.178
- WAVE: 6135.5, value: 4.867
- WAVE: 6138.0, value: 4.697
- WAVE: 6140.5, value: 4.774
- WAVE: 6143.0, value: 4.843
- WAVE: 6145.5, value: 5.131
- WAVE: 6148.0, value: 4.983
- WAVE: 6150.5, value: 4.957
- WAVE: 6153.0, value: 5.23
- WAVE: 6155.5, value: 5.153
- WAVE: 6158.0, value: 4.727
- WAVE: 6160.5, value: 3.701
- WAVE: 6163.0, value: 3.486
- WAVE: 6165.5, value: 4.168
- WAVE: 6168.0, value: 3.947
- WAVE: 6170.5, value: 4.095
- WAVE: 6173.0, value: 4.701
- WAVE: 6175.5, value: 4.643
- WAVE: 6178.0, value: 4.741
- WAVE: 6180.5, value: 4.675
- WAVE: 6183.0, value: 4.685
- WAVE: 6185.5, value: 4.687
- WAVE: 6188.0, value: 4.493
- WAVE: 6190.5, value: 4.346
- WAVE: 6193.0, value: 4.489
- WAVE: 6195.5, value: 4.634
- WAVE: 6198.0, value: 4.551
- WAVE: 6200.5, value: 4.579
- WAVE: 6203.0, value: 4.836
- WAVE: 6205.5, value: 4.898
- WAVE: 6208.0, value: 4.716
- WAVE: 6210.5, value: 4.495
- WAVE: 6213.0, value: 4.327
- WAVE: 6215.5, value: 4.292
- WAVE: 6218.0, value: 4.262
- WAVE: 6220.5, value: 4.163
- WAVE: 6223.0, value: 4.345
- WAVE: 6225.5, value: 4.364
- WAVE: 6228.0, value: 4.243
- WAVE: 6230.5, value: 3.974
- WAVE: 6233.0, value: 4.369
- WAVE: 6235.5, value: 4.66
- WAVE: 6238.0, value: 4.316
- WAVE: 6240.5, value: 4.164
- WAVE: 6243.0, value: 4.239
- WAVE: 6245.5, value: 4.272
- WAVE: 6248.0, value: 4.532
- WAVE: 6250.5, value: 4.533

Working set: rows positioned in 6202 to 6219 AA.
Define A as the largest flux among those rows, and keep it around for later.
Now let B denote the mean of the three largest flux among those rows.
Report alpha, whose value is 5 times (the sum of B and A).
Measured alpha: 49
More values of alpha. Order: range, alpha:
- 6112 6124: 52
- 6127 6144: 53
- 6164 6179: 47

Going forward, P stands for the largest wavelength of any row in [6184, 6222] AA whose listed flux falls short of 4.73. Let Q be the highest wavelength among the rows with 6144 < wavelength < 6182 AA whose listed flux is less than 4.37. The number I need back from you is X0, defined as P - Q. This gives 50.0 AA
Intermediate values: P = 6220.5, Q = 6170.5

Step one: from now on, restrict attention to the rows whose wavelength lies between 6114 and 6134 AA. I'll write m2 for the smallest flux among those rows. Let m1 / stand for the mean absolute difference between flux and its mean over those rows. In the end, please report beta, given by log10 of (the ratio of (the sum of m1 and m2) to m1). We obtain 1.19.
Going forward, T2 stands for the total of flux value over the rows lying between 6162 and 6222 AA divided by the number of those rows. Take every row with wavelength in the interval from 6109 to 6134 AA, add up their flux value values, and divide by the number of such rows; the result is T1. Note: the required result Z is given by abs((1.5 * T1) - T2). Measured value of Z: 3.0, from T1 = 4.96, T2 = 4.5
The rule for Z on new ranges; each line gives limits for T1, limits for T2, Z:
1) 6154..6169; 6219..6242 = 2.0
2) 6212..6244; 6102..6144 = 1.5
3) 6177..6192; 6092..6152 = 2.0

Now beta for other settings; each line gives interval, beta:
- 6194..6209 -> 1.61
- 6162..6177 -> 1.06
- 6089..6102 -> 1.55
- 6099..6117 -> 1.30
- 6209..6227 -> 1.78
